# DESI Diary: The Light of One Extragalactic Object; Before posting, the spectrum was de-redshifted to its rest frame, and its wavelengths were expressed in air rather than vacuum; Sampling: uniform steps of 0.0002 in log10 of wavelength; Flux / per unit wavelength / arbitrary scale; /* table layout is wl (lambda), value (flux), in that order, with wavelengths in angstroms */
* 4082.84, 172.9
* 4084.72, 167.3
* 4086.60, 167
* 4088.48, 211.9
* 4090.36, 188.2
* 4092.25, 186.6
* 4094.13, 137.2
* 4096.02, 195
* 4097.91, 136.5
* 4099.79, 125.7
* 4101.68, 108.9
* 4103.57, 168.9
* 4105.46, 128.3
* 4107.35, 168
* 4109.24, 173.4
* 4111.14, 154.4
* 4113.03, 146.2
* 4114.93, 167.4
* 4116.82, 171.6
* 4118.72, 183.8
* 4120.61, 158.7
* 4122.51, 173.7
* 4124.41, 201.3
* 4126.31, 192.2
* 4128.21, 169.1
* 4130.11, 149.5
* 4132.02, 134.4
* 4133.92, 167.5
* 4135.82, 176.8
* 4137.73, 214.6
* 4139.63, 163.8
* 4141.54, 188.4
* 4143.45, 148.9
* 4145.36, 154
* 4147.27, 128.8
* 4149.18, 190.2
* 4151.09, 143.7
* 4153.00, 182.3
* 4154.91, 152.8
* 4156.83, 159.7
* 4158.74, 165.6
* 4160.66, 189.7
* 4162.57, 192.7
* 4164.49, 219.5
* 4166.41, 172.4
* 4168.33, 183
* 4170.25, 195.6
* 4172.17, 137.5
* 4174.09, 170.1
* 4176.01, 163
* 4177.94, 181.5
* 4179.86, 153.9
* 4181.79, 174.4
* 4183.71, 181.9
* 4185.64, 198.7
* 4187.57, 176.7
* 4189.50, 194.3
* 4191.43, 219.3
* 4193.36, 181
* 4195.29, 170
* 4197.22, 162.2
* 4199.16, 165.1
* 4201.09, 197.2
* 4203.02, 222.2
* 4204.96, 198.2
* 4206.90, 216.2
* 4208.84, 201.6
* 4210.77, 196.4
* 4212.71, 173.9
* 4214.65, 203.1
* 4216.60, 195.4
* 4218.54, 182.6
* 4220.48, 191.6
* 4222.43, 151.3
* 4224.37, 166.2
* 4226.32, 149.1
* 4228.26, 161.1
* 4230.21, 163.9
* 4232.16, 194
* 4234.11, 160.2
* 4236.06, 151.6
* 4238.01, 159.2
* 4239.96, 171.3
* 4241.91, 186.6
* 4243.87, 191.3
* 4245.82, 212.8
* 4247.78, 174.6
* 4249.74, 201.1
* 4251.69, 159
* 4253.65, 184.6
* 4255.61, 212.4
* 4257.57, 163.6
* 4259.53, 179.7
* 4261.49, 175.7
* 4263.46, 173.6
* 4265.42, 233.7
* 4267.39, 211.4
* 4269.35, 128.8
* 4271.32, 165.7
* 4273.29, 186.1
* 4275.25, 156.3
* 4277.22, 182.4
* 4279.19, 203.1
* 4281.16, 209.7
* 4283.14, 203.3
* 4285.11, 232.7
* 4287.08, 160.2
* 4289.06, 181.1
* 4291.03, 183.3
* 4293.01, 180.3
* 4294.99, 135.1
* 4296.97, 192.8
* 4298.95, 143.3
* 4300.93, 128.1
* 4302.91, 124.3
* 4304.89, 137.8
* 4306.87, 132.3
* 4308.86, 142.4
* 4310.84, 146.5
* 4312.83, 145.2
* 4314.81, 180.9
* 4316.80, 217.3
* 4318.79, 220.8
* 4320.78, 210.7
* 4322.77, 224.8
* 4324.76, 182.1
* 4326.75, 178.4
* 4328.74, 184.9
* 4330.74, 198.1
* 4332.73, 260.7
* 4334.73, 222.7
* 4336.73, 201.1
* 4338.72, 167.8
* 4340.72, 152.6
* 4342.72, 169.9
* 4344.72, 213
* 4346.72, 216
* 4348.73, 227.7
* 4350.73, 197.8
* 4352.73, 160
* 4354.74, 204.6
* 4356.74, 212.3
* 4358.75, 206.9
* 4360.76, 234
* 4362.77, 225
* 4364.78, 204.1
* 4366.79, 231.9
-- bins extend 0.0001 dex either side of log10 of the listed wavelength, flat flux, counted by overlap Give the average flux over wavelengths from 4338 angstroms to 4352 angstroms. 192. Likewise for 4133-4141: 181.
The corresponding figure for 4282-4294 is 190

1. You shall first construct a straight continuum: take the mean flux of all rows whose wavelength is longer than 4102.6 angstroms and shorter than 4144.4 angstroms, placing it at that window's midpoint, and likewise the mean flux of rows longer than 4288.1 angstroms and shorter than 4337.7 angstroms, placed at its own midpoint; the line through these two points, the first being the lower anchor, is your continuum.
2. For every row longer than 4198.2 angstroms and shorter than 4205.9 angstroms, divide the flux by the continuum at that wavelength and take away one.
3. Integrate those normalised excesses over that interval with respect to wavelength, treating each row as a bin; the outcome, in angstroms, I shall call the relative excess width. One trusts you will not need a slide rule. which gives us 1.0 angstroms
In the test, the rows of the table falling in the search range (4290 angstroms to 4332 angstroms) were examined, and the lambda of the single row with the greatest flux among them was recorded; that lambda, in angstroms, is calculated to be 4322.77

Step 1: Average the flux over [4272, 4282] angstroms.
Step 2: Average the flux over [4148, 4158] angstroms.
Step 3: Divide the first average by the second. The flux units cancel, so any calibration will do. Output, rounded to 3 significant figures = 1.13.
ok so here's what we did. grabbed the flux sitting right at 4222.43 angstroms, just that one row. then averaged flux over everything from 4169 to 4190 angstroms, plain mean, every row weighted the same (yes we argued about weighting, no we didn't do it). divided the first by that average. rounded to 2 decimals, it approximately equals 0.86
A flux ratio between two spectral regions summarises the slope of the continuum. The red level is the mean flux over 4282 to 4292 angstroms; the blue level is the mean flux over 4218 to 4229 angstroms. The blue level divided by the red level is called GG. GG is 0.87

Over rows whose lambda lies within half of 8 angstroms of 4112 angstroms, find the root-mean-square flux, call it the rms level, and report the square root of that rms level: 12.7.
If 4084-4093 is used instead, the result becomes 13.6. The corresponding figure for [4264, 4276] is 13.6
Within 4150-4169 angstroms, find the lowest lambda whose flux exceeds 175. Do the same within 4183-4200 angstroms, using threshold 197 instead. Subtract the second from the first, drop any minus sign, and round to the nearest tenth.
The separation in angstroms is 32.6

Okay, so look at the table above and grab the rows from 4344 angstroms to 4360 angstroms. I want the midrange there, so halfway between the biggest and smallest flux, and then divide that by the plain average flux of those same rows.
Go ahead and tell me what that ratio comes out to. 0.95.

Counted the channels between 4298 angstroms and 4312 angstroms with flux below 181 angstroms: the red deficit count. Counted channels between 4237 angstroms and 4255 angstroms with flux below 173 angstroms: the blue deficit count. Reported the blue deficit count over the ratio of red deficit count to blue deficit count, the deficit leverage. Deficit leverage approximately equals 1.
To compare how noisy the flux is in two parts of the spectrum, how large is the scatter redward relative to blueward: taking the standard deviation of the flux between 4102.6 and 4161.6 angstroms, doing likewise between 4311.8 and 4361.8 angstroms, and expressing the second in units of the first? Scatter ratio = 1.35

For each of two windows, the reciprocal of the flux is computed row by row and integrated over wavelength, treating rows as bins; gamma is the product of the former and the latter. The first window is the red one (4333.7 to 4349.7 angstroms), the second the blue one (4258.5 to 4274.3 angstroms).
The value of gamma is 0.0074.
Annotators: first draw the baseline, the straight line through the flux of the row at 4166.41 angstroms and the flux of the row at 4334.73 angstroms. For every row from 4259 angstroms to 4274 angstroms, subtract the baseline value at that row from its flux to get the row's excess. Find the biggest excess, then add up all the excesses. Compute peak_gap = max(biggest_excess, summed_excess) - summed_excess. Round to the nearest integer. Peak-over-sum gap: 195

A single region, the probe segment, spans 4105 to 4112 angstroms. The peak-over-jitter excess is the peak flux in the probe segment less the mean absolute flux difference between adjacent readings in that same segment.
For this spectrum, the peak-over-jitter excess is 152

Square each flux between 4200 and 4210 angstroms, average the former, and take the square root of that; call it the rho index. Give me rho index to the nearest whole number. 207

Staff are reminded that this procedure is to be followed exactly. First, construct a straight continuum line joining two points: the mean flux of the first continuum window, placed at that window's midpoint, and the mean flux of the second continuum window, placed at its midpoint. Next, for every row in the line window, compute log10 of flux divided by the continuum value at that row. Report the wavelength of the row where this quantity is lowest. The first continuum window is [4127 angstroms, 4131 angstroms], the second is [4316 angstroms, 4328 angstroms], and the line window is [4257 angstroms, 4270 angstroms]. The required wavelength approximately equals 4269.35 angstroms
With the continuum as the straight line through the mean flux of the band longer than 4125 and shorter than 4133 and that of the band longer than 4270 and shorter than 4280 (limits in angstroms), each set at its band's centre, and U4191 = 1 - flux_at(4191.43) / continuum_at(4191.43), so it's -0.30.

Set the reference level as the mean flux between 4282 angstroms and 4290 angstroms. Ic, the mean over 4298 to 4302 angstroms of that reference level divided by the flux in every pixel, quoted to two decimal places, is 1.44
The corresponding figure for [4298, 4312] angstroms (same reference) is 1.43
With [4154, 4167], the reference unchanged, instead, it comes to 1.10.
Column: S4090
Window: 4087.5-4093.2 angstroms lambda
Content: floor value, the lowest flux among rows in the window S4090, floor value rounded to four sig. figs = 186.6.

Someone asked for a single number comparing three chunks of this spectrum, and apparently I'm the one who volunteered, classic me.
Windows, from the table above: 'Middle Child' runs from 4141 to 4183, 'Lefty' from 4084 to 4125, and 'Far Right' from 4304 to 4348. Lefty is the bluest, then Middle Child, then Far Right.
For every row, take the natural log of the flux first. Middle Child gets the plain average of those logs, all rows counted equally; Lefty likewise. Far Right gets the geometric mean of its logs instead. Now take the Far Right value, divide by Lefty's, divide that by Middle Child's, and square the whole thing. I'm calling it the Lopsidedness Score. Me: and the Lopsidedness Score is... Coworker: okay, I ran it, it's 0.0398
